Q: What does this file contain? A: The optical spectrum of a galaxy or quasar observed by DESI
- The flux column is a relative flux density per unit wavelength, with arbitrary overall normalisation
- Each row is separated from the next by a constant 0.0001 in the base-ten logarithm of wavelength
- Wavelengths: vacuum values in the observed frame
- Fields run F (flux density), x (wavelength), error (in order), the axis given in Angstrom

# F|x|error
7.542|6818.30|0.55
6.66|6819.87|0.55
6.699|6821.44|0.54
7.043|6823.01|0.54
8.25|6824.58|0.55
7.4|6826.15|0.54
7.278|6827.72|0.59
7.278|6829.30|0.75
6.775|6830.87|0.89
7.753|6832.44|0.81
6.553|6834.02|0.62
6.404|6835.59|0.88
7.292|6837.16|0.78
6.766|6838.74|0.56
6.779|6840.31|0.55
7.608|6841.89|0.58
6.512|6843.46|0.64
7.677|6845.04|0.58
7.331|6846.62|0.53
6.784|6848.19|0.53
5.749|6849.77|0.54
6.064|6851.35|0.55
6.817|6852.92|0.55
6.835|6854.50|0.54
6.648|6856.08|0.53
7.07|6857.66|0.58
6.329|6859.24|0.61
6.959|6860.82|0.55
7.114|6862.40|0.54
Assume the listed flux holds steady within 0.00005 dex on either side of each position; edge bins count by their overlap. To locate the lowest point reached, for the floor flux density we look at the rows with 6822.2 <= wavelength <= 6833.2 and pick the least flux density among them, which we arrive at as 6.775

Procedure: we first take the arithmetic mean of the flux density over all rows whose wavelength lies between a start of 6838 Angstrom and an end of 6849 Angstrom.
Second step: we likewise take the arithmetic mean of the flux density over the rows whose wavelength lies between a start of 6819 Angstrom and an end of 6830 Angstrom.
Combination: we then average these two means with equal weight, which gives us 7.15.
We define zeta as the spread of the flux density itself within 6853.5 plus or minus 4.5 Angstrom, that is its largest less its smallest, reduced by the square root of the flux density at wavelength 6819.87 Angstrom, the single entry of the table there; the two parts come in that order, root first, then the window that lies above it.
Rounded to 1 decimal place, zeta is -1.3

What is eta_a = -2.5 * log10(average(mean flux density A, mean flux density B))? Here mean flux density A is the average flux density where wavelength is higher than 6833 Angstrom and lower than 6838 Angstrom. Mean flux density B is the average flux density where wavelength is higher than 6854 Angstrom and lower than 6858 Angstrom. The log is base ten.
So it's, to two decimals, -2.08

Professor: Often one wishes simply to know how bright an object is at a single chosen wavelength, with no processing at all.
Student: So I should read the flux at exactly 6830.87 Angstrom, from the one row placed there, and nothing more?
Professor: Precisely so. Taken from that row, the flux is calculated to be 6.775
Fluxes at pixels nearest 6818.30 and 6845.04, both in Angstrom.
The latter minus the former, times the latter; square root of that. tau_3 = 1.0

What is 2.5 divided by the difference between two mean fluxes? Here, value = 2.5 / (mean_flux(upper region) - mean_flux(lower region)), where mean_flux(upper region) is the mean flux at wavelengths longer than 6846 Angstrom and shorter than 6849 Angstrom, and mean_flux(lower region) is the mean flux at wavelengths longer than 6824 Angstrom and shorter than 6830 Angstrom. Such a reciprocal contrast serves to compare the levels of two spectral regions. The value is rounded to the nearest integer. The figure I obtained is -5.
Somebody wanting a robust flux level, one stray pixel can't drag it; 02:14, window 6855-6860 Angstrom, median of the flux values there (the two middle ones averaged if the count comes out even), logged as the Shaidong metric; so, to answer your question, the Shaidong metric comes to 6.65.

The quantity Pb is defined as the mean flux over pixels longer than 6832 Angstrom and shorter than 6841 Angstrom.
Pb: 6.9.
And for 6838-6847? 7.1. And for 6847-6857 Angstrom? 6.5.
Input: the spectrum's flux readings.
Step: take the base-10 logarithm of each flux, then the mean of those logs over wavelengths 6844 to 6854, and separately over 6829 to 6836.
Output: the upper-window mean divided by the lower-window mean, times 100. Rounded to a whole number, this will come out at 98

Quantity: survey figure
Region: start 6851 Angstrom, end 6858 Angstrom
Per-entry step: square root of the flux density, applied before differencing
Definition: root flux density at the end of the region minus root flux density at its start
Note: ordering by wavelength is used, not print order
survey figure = 0.20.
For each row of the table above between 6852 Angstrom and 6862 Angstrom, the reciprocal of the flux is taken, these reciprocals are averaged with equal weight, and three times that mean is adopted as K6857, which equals 0.443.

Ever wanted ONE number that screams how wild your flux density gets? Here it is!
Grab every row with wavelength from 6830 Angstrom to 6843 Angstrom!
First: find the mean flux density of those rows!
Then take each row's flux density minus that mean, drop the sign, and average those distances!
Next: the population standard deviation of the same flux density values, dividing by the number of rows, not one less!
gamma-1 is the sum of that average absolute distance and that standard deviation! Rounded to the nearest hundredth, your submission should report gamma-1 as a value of 0.88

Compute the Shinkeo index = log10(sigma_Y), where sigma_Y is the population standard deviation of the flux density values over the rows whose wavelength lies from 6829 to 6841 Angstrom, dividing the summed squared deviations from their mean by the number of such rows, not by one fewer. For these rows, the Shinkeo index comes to -0.38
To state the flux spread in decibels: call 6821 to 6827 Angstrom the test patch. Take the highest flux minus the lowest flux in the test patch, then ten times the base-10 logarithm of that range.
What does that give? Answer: 1.9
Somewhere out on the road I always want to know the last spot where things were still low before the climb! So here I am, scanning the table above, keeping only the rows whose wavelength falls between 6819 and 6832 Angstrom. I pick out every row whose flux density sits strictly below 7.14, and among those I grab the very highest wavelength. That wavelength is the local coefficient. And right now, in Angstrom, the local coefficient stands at 6830.87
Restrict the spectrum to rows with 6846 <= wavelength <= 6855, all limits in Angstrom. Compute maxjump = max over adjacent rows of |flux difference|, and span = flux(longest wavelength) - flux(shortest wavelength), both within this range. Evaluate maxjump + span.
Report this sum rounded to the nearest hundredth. 0.54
